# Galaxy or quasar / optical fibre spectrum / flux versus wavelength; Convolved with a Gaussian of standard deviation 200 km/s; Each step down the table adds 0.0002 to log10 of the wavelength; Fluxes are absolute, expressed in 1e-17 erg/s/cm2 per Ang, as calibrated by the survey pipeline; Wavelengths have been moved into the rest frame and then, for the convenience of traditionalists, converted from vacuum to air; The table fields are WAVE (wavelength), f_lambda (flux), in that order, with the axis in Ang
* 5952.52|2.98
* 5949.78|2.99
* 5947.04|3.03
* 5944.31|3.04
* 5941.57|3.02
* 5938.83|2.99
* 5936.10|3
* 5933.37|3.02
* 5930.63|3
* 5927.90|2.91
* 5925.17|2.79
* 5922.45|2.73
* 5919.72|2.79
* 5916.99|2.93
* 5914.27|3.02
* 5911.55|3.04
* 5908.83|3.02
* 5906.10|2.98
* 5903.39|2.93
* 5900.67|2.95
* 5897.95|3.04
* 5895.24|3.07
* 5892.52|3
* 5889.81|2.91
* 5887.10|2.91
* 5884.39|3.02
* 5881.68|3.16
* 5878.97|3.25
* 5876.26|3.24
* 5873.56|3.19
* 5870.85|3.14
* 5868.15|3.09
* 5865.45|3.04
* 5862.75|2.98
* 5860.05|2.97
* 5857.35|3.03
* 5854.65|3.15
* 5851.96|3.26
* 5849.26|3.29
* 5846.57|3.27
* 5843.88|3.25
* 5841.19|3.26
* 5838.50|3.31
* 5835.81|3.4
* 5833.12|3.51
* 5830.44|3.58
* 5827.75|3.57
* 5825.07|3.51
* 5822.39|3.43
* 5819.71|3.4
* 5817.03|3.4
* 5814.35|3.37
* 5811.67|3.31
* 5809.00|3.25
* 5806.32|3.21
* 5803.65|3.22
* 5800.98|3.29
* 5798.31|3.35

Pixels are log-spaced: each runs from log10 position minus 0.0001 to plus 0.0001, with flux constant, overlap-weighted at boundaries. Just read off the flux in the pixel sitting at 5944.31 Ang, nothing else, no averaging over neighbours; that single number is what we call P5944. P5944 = 3.04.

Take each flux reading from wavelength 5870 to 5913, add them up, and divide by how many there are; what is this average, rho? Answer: 3.05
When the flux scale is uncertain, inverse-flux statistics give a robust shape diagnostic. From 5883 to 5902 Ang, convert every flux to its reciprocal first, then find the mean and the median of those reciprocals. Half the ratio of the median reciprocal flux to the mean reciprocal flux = 0.497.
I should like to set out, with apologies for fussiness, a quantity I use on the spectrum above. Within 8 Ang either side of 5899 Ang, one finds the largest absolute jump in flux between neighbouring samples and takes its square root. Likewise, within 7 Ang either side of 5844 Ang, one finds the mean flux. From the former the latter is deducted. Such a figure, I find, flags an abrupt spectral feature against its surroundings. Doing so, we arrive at -2.98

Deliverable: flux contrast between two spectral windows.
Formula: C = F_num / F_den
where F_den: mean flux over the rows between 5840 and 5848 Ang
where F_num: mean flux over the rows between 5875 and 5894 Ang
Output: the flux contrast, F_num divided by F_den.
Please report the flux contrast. 0.94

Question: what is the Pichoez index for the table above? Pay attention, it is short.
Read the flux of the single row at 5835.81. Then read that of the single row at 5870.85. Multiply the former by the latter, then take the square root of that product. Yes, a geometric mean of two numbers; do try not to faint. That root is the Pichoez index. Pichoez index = 3.27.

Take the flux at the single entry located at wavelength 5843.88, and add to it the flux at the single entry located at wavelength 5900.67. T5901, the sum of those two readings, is 6.20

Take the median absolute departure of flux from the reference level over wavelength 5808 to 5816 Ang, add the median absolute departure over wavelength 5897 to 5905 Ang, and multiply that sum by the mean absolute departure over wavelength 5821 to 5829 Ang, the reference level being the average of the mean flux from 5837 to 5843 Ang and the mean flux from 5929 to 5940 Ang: 0.13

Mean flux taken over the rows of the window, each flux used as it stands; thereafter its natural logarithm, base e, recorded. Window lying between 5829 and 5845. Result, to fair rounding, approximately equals 1.22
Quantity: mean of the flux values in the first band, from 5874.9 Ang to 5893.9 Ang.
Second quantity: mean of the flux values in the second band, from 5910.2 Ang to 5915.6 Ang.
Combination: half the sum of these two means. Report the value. 3.05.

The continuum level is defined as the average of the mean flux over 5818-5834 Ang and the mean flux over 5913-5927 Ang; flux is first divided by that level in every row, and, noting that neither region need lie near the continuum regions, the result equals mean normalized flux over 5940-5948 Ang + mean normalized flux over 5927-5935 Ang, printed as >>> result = 1.89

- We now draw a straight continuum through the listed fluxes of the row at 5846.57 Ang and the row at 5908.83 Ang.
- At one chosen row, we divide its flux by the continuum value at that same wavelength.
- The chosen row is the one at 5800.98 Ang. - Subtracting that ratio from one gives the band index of 0.05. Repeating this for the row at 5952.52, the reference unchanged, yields -0.05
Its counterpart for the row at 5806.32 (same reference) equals 0.06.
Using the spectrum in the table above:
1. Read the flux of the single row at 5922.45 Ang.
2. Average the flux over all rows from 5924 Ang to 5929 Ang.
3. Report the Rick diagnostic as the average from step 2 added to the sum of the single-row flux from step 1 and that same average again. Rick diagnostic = 8.43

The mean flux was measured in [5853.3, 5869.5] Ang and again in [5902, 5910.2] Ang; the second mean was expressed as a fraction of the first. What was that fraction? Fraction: 0.978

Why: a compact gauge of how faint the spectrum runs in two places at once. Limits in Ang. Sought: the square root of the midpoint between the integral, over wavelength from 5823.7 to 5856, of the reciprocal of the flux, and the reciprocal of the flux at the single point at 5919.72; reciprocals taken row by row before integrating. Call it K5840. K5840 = 2.23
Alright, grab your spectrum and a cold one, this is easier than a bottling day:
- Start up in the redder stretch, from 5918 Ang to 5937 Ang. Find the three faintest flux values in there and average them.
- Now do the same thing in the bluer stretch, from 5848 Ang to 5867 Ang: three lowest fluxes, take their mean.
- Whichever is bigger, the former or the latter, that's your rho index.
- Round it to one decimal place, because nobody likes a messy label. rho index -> 3.0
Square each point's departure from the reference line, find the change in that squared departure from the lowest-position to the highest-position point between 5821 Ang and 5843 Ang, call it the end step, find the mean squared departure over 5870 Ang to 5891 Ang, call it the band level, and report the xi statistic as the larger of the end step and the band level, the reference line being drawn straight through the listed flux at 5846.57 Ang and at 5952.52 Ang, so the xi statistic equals 0.019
